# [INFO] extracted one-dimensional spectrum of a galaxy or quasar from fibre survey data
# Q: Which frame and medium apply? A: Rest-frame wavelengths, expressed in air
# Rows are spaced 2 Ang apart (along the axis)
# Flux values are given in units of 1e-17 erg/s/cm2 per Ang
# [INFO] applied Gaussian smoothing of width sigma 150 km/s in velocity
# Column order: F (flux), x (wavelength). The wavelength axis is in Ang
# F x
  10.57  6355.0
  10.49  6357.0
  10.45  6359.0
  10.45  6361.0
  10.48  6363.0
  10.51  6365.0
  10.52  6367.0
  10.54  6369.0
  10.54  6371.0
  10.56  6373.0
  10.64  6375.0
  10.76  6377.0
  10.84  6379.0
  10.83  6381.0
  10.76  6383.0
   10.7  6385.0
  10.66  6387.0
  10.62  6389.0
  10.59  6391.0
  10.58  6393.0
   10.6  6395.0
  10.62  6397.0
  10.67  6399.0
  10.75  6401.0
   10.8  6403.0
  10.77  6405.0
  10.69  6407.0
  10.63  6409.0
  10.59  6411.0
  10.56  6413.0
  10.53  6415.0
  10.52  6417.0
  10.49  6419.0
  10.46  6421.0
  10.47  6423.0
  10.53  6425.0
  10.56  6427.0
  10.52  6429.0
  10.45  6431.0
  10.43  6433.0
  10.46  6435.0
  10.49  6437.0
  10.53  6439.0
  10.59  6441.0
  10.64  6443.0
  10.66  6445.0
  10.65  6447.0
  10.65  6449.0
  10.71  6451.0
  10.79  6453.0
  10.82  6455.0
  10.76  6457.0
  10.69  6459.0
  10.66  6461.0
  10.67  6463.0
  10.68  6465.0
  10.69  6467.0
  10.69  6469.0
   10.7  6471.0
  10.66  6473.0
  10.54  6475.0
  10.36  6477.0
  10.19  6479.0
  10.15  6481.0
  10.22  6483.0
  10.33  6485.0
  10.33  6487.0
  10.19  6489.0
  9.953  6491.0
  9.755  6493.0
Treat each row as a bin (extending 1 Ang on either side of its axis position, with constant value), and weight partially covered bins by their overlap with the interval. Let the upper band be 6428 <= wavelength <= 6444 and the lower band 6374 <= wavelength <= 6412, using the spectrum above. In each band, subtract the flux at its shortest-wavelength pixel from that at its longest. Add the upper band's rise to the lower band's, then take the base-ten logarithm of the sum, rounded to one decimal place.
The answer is -1.2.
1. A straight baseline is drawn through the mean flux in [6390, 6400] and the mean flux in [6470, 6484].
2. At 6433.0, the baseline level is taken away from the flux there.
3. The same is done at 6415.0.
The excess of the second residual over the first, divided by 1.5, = 0.036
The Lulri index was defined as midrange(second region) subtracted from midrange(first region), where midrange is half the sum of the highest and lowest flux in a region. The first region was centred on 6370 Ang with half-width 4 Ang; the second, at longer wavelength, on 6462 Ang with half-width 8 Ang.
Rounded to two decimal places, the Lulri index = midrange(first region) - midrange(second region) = -0.20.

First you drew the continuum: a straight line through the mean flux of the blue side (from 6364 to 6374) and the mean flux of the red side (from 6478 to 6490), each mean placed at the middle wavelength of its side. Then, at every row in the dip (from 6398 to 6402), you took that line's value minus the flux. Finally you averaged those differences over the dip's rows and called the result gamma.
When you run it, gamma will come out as -0.26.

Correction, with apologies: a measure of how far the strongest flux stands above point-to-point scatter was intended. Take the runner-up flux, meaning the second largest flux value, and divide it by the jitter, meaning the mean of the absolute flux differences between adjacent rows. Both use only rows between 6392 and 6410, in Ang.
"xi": 221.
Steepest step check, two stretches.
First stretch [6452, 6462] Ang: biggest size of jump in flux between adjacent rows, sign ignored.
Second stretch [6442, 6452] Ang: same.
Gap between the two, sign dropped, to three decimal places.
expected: 0.010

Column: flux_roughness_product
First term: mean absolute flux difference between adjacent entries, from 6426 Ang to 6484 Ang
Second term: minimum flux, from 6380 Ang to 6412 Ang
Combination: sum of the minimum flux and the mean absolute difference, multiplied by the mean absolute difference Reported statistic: 0.52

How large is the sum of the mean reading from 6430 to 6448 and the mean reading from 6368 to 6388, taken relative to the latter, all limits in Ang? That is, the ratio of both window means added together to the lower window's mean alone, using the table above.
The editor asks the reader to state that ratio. 1.987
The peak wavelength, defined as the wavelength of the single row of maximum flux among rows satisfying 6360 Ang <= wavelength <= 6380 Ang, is 6379.0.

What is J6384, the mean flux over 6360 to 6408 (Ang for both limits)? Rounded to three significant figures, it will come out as 10.6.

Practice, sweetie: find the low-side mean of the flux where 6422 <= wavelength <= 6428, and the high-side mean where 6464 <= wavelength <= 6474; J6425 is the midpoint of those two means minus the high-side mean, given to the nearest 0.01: -0.08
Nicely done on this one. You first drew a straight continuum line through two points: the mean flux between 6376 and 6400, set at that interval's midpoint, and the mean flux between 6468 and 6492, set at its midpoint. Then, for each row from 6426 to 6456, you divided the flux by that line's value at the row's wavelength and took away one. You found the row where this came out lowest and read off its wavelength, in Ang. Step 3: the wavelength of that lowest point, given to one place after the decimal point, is 6433.0 Ang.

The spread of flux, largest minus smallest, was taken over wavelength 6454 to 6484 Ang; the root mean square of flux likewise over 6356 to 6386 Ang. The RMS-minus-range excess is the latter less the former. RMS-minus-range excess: 9.9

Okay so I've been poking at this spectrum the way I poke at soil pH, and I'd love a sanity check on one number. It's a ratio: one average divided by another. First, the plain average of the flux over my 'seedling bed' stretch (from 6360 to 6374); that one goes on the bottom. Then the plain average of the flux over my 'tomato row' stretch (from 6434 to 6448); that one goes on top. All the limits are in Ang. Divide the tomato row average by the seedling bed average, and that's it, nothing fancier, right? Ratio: 1.01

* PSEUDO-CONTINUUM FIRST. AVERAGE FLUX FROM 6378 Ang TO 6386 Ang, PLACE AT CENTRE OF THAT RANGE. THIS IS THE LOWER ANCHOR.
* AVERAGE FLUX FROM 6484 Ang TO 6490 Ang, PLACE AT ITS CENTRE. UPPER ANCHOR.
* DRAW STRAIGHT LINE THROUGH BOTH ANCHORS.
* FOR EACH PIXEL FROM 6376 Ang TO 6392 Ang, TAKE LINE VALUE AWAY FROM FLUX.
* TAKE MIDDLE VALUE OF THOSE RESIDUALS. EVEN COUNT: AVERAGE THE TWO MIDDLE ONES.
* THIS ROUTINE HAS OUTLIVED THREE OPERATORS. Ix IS -0.057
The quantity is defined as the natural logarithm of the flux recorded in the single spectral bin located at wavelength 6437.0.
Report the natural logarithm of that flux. 2.35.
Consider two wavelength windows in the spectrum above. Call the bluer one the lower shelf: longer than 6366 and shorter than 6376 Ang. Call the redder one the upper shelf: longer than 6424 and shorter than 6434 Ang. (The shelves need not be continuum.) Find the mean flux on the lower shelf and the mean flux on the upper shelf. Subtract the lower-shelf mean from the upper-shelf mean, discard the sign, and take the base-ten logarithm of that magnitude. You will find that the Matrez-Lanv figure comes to -1.2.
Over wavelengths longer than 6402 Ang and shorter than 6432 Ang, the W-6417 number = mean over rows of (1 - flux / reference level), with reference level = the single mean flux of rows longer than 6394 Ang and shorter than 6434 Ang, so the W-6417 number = 0.0010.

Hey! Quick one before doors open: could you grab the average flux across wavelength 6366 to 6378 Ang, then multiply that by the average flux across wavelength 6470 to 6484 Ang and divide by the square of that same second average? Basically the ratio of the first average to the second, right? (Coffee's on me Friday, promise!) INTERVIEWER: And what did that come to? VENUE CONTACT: 1.02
